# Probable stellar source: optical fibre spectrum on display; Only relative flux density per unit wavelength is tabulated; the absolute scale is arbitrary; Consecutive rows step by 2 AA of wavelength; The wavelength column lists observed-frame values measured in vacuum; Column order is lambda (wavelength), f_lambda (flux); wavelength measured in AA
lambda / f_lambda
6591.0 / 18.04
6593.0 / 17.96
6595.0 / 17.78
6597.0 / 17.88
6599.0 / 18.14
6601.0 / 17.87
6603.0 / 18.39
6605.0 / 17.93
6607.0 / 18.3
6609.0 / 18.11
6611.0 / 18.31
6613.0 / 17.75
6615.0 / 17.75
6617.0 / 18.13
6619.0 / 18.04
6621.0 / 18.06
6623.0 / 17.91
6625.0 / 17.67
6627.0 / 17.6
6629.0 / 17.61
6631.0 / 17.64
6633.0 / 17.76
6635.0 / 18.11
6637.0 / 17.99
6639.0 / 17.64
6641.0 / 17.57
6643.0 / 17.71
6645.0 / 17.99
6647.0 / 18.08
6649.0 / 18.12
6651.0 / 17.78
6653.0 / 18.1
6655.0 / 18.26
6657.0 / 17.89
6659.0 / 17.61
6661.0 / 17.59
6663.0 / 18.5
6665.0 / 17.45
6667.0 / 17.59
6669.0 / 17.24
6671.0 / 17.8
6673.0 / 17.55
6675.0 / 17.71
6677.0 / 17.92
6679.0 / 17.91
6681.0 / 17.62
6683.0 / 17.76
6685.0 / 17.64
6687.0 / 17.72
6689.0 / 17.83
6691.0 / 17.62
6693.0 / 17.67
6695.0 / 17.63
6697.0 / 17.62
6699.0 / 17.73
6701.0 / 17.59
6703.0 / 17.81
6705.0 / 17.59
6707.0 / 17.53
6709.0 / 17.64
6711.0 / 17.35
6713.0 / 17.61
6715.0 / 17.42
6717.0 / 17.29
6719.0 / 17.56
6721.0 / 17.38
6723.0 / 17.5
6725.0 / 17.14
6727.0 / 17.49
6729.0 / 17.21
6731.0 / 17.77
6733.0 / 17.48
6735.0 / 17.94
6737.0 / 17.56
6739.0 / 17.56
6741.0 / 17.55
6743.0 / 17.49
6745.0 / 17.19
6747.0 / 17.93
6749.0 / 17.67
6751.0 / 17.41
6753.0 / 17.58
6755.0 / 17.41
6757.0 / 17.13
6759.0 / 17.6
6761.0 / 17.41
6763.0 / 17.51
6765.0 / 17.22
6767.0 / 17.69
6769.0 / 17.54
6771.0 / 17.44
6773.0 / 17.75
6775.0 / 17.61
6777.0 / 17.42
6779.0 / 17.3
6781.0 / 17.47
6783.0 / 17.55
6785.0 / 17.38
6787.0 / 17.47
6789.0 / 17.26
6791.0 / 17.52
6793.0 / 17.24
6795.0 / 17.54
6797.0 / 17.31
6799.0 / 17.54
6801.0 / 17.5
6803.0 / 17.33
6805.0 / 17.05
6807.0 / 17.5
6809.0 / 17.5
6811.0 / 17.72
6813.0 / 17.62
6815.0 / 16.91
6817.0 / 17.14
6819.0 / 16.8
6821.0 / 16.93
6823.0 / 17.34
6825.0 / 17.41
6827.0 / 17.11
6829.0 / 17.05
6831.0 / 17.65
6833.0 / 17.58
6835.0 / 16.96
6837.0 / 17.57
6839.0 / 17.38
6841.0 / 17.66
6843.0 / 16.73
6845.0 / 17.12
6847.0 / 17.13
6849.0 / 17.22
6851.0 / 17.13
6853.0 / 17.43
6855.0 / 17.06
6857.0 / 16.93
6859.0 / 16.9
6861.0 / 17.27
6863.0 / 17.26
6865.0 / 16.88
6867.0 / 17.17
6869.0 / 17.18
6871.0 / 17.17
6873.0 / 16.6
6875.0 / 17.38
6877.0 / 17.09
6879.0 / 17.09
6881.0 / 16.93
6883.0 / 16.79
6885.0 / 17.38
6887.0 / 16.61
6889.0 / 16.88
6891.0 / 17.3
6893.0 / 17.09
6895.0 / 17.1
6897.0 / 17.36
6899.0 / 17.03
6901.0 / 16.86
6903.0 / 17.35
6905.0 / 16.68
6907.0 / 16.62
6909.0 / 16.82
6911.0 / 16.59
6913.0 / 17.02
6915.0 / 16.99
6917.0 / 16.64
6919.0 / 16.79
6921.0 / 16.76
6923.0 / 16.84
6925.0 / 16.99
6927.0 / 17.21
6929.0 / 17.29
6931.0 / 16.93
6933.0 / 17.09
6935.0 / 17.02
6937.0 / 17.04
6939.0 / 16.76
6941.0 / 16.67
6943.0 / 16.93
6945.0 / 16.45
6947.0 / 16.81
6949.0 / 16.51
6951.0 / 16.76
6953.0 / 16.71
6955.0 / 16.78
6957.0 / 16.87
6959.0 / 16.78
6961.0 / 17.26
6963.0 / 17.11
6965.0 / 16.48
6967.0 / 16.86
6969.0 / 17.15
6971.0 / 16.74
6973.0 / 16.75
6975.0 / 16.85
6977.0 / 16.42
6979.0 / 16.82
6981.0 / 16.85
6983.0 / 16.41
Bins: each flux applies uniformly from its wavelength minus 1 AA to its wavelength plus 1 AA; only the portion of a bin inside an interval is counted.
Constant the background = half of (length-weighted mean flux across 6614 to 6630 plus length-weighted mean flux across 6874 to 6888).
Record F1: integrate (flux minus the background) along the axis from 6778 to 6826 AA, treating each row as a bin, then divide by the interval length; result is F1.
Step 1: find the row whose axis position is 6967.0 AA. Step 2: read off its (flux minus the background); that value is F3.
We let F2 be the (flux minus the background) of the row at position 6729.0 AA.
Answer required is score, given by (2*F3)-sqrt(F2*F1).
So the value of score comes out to -1.3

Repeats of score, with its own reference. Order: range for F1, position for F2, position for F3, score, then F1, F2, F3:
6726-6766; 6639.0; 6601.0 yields 0.7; 0.1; 0.20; 0.43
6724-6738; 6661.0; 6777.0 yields -0.1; 0.1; 0.15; -0.02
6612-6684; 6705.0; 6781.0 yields -0.2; 0.4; 0.15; 0.03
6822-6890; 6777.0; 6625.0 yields 0.4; -0.3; -0.02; 0.23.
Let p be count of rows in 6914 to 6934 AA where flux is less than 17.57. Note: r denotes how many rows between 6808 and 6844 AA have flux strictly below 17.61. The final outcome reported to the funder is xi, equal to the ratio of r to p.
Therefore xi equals 1.4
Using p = 10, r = 14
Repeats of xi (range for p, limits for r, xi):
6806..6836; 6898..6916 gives 0.8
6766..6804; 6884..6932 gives 1.5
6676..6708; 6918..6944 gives 13.0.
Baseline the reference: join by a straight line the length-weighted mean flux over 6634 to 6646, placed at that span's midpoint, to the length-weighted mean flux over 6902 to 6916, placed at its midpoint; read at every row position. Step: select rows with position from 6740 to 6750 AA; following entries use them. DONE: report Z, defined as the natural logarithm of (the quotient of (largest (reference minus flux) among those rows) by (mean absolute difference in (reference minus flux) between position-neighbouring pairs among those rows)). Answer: -0.2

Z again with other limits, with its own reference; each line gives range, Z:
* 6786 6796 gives -1.8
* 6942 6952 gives -0.2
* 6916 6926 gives 0.6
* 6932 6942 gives -0.3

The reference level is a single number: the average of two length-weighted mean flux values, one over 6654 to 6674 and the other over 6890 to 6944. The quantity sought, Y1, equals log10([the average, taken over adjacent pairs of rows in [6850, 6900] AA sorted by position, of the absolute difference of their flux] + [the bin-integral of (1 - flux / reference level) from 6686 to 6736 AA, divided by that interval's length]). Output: -0.57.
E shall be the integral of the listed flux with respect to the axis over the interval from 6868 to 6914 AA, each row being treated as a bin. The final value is 782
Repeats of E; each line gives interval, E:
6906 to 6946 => 675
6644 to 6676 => 571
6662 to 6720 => 1024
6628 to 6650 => 392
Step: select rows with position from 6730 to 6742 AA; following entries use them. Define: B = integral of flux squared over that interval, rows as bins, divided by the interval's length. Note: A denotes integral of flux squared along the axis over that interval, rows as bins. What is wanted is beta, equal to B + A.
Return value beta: 4047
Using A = 3736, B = 311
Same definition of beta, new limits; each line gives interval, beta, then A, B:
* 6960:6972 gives 3729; 3442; 287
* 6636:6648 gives 4133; 3815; 318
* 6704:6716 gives 3992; 3685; 307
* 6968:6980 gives 3665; 3383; 282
